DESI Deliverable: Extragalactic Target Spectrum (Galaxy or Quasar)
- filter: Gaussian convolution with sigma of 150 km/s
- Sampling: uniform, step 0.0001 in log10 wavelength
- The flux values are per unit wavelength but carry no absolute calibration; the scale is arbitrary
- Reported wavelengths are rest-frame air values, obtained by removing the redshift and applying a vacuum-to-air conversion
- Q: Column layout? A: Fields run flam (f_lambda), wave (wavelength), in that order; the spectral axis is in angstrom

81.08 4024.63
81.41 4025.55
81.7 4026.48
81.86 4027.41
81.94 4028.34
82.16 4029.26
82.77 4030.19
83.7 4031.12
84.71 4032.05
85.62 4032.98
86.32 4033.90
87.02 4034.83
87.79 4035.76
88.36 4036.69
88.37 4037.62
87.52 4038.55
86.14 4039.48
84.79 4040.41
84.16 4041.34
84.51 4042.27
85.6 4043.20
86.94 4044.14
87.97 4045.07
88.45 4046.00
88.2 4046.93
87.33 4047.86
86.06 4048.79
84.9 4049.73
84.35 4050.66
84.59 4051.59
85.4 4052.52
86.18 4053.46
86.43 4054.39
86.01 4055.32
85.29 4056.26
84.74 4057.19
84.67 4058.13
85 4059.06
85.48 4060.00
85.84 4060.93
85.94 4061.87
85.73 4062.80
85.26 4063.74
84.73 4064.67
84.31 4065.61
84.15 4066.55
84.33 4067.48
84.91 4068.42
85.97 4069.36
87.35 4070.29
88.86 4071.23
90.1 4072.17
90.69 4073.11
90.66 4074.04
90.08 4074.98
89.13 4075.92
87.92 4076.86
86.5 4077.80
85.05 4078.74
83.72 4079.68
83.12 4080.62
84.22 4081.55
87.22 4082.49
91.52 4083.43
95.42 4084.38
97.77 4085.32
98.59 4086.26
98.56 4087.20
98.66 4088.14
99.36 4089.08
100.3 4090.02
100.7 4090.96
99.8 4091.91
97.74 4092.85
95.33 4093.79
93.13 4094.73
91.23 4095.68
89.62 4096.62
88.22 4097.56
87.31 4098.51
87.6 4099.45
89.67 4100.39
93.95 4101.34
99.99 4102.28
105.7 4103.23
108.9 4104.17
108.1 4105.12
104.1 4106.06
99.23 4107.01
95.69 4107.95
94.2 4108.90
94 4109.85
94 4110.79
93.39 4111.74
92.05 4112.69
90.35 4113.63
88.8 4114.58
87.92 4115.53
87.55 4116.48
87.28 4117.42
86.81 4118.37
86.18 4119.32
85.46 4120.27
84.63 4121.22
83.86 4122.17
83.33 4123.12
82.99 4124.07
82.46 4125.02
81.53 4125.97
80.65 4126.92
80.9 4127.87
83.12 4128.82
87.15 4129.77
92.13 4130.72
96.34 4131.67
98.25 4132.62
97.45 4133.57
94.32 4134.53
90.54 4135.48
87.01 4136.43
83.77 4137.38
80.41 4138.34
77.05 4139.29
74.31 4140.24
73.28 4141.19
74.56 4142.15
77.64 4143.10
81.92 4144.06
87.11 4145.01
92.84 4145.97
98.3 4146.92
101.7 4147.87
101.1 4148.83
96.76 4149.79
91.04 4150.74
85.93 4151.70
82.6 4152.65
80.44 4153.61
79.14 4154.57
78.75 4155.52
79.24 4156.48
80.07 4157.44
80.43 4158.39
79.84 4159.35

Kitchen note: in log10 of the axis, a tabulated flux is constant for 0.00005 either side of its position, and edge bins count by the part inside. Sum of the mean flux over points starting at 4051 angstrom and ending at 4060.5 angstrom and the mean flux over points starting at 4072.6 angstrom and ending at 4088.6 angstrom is 176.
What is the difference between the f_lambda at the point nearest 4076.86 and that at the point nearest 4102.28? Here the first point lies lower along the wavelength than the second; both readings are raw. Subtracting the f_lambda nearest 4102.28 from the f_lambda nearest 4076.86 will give -12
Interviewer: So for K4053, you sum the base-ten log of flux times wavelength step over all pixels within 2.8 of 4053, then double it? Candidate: 21.6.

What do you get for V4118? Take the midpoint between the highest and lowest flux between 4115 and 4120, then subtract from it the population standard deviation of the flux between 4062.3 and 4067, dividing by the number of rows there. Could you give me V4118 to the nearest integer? 86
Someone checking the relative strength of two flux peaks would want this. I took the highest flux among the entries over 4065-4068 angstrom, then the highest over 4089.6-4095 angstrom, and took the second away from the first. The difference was -16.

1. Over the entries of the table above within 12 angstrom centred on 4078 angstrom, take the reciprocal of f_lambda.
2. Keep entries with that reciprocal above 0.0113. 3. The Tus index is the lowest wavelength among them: 4076.86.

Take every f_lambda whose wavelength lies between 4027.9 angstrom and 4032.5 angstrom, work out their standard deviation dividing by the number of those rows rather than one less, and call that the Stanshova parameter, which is 1.0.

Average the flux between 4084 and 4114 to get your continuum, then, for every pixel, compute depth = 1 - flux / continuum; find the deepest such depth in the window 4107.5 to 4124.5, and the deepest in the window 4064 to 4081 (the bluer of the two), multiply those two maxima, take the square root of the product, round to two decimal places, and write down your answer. 0.14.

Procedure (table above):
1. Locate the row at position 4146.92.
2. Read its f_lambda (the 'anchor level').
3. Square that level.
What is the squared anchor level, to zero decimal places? 9663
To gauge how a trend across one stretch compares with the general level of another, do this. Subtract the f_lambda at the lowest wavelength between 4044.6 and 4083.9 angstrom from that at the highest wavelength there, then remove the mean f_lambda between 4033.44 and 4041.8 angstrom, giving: -83.2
